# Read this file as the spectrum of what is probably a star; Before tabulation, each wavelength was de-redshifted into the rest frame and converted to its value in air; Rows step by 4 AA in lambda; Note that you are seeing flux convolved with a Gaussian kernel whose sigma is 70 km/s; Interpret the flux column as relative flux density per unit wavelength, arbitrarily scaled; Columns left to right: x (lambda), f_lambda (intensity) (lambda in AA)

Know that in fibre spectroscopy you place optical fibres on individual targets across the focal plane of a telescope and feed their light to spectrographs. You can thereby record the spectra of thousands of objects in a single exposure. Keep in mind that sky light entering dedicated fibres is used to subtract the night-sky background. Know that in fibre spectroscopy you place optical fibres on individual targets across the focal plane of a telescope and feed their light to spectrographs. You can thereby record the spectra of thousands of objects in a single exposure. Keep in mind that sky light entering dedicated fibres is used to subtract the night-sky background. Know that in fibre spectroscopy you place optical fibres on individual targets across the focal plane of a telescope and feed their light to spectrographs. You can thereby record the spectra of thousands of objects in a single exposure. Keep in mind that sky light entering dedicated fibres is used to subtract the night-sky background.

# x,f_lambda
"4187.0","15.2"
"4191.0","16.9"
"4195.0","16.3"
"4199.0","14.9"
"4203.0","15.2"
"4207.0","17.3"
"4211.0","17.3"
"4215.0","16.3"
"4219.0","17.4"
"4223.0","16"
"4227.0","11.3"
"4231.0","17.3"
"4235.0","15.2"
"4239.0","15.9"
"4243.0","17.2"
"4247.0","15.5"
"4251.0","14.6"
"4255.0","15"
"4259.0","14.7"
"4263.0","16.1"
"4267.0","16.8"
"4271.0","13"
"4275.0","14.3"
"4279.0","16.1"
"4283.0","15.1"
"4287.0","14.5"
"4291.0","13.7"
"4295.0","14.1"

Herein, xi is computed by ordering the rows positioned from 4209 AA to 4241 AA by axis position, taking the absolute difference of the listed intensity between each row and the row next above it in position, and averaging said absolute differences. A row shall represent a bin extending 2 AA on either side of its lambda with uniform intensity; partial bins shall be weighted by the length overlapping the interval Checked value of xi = 2.4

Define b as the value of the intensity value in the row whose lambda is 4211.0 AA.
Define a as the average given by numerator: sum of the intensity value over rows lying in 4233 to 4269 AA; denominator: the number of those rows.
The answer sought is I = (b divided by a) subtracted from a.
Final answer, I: 14.6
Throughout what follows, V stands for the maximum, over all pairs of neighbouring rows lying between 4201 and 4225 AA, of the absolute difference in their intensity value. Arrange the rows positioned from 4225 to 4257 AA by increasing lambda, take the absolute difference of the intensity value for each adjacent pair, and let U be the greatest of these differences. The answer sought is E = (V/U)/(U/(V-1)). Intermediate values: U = 6.0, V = 2.1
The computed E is 0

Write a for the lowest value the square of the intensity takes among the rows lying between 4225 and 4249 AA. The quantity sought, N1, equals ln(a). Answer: 4.85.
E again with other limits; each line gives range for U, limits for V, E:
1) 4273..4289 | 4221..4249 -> 9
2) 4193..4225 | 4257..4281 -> 2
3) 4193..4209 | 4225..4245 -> 7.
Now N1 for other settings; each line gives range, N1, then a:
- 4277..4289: 5.35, 210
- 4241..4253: 5.36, 213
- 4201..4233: 4.85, 128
